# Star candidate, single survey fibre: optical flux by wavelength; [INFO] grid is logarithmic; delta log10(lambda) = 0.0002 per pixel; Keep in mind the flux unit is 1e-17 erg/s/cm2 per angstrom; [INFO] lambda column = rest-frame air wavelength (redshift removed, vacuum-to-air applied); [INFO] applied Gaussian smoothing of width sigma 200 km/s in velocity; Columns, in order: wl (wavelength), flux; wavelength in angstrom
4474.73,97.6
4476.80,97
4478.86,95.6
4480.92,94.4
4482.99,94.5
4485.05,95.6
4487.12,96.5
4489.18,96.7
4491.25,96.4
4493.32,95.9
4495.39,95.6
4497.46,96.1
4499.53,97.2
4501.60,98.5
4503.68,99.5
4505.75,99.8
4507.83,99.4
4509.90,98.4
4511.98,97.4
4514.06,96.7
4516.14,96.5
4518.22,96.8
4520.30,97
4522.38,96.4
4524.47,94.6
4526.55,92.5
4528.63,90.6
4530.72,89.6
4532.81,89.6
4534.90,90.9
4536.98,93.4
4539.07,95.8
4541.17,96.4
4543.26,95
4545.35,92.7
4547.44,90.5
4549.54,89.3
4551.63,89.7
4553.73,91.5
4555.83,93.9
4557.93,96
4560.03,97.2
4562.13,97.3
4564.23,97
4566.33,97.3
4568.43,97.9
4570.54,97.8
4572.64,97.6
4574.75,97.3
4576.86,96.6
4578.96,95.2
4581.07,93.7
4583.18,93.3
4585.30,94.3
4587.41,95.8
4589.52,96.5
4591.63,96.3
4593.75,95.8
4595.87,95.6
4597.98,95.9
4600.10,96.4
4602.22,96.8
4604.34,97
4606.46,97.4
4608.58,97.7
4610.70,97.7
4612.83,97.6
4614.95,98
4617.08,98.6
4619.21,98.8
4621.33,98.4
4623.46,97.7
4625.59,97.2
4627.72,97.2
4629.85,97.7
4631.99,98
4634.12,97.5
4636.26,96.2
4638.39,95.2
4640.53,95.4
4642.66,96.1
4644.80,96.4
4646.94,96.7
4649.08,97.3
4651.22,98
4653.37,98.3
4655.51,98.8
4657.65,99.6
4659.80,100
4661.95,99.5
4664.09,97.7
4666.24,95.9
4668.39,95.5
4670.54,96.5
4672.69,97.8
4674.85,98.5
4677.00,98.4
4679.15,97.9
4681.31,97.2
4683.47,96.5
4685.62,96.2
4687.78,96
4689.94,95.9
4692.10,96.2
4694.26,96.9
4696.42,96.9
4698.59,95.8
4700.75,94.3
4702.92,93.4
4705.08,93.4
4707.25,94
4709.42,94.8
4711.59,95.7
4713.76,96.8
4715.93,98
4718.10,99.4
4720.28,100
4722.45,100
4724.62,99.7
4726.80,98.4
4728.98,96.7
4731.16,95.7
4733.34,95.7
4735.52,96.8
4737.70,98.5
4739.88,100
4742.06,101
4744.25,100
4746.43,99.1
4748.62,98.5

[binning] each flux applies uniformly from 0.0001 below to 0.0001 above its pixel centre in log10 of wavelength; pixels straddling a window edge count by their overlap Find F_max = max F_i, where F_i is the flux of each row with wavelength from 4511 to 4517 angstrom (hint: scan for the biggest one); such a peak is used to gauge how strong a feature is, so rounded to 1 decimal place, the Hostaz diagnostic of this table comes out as 97.4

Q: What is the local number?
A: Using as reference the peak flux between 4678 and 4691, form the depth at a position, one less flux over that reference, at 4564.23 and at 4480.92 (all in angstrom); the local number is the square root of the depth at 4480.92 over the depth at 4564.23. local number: 2.0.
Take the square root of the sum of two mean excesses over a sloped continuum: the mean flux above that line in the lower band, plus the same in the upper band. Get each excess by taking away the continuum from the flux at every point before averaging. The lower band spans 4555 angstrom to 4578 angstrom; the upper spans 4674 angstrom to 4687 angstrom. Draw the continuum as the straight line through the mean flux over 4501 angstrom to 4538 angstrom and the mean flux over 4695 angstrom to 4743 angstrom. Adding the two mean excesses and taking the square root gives 1.35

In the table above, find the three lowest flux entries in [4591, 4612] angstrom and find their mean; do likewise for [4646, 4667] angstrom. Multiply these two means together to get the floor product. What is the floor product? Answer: 9254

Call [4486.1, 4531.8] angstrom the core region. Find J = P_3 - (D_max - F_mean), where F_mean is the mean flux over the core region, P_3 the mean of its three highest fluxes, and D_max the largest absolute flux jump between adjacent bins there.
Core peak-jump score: 194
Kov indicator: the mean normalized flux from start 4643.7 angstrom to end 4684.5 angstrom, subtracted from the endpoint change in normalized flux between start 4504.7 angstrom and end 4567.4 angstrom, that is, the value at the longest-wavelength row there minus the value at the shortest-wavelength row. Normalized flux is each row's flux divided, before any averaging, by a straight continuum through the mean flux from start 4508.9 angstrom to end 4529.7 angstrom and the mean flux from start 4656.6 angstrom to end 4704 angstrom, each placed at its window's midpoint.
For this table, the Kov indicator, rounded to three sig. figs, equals -1.04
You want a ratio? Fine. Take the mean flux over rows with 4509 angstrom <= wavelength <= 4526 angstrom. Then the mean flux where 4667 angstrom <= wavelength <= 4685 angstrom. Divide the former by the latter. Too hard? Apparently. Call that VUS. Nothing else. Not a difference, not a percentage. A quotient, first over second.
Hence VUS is 0.99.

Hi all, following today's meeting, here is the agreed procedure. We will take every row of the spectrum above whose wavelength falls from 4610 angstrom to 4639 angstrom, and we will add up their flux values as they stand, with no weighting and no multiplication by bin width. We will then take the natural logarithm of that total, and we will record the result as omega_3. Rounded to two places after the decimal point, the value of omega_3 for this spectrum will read 7.22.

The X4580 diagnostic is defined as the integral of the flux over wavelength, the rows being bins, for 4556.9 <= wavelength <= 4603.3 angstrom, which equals 4466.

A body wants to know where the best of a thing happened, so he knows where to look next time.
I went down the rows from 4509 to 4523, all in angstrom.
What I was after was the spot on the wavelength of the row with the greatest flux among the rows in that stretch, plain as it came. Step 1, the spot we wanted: 4509.90 angstrom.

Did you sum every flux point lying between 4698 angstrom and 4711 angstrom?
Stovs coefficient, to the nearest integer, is 566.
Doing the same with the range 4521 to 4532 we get 464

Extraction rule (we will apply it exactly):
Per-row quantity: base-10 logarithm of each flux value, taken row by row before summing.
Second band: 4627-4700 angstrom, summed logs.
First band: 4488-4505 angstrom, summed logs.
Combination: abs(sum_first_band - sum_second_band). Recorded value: 52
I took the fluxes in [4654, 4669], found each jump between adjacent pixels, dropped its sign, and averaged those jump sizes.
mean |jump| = 0.95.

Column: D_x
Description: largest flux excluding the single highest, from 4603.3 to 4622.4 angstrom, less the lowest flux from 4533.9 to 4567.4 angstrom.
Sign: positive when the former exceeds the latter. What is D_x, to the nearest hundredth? 9.30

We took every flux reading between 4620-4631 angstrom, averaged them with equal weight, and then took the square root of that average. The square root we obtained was 9.88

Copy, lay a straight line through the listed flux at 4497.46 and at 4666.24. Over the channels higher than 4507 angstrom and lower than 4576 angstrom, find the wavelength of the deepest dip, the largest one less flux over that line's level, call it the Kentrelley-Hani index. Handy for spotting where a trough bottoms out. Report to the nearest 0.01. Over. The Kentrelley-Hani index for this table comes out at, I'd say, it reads 4549.54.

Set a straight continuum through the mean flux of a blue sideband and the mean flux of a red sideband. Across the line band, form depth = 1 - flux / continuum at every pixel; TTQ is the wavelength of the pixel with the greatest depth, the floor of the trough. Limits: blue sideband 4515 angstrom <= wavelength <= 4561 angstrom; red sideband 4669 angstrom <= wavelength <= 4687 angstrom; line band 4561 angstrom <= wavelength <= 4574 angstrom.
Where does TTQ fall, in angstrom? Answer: 4564.23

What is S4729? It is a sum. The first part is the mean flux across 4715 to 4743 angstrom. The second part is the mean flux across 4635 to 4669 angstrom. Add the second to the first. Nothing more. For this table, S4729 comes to 196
